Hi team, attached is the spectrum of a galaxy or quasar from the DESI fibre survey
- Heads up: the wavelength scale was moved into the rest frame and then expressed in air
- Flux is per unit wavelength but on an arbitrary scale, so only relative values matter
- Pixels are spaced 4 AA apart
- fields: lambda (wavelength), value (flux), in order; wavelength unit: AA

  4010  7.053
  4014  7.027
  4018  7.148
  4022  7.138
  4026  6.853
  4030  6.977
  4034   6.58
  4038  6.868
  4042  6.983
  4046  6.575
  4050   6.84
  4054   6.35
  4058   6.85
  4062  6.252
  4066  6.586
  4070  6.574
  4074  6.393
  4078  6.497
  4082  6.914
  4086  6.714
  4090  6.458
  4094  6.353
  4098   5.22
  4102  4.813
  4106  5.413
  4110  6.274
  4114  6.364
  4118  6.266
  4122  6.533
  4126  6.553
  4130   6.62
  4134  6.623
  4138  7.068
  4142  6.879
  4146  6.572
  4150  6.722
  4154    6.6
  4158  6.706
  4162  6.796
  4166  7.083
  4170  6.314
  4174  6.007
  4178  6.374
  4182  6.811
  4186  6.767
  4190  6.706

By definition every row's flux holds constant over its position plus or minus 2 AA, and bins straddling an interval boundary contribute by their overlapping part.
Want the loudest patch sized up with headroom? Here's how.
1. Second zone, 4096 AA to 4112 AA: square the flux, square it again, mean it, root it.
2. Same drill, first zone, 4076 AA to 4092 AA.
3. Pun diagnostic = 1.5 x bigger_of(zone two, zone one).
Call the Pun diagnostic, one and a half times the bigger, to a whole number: 66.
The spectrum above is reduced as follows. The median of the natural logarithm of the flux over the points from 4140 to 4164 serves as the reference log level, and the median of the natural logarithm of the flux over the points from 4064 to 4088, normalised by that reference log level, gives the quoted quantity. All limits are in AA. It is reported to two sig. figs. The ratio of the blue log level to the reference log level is 0.99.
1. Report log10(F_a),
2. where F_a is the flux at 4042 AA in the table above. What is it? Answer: 0.84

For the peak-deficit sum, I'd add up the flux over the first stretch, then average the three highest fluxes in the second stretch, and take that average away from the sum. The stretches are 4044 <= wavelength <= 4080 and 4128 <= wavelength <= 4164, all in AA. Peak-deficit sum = 52.0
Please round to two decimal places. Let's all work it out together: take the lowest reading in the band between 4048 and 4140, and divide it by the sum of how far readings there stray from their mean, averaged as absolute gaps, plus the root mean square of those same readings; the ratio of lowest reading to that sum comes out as 0.71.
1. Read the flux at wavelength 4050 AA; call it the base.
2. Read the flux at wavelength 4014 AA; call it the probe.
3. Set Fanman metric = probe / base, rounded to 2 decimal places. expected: 1.03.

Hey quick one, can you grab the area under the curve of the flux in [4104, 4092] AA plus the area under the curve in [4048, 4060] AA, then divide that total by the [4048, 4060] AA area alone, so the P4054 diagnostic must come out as 1.82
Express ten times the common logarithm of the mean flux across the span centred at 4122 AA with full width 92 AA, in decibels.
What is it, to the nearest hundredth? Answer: 8.09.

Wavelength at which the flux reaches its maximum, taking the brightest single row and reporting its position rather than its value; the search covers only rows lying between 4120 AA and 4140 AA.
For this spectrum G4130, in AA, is 4138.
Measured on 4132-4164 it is 4138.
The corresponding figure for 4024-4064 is 4042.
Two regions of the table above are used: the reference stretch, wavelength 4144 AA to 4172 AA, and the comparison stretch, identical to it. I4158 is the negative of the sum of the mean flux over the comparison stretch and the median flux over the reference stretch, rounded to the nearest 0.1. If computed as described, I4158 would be -13.4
